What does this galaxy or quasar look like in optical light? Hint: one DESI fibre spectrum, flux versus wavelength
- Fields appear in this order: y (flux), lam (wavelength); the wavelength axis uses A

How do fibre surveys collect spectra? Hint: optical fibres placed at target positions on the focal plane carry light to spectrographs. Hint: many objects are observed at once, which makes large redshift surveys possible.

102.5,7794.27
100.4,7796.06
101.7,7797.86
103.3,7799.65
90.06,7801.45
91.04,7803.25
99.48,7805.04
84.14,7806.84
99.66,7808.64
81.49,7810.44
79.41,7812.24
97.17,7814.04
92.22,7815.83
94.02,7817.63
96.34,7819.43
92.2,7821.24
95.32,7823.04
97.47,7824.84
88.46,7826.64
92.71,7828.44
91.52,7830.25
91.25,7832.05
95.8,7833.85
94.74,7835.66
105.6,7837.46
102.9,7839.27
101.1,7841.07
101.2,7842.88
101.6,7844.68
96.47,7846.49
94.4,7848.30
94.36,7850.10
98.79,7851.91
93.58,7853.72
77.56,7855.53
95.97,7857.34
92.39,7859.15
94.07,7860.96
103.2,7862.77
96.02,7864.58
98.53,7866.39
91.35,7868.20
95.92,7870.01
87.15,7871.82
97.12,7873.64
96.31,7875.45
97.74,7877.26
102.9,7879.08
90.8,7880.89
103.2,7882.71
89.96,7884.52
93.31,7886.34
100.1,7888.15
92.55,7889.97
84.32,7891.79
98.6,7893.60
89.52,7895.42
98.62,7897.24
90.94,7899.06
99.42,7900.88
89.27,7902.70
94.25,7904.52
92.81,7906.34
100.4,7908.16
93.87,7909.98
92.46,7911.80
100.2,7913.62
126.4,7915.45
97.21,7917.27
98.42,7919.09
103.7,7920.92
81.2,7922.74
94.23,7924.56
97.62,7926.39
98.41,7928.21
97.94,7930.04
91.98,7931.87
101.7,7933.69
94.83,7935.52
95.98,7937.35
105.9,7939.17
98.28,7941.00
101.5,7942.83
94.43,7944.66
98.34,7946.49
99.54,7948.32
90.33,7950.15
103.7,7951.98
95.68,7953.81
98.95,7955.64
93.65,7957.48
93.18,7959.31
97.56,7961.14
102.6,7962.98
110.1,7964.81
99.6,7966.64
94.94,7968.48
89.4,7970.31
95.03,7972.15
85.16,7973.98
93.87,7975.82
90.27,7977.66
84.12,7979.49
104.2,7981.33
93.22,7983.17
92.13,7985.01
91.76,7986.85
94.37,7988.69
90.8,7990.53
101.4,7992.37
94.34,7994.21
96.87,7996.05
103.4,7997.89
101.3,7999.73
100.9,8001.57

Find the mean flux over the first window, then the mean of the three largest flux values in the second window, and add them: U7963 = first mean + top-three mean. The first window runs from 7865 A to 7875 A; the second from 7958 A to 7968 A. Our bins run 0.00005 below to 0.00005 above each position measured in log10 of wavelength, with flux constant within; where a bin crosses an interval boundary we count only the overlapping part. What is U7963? 198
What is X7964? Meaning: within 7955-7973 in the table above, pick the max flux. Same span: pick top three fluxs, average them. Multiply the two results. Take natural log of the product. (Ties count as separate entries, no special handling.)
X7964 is 9.35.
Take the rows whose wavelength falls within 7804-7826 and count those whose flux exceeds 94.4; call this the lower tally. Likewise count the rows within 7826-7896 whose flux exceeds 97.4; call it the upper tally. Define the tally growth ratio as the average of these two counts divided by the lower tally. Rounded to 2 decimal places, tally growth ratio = 1.58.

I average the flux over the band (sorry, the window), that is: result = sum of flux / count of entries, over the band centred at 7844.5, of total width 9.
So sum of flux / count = 99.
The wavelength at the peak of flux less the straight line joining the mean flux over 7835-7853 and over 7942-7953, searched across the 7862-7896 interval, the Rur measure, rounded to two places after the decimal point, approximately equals 7882.71 A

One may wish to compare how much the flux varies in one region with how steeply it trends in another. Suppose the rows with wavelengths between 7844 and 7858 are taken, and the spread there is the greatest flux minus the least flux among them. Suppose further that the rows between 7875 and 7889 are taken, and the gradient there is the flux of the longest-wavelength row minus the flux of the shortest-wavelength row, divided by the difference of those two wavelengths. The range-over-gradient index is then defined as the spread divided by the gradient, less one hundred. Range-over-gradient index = -19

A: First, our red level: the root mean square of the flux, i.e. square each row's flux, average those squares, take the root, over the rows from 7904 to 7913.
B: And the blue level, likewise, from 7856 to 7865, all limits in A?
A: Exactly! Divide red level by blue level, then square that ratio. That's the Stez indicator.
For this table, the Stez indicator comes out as 0.97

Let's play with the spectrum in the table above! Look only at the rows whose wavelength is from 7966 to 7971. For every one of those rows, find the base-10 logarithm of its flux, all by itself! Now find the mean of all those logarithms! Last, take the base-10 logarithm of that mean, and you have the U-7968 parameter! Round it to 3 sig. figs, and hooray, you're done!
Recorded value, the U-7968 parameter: 0.296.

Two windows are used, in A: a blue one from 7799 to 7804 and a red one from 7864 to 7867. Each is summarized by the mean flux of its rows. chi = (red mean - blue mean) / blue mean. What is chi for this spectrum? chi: 0.03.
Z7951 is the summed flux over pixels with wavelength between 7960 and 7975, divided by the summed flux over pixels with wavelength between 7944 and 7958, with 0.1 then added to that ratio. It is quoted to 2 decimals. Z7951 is 1.10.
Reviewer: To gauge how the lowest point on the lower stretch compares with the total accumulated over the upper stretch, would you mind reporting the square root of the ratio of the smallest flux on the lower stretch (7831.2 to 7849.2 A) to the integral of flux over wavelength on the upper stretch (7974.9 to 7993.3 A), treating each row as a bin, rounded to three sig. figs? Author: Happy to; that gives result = 0.230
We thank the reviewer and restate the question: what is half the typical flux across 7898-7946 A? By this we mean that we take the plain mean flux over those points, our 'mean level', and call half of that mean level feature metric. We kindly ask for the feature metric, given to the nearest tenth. 48.7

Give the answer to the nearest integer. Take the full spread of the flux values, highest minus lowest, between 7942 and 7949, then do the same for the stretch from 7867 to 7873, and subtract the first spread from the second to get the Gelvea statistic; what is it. 2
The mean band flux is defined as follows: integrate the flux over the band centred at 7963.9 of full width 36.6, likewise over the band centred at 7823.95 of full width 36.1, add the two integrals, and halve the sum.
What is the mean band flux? 3448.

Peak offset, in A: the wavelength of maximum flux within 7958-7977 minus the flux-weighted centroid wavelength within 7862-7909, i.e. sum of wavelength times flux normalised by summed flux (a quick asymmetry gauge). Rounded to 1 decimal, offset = 79.5 A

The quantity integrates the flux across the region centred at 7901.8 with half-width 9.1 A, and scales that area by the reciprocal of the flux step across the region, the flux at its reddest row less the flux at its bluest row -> -365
